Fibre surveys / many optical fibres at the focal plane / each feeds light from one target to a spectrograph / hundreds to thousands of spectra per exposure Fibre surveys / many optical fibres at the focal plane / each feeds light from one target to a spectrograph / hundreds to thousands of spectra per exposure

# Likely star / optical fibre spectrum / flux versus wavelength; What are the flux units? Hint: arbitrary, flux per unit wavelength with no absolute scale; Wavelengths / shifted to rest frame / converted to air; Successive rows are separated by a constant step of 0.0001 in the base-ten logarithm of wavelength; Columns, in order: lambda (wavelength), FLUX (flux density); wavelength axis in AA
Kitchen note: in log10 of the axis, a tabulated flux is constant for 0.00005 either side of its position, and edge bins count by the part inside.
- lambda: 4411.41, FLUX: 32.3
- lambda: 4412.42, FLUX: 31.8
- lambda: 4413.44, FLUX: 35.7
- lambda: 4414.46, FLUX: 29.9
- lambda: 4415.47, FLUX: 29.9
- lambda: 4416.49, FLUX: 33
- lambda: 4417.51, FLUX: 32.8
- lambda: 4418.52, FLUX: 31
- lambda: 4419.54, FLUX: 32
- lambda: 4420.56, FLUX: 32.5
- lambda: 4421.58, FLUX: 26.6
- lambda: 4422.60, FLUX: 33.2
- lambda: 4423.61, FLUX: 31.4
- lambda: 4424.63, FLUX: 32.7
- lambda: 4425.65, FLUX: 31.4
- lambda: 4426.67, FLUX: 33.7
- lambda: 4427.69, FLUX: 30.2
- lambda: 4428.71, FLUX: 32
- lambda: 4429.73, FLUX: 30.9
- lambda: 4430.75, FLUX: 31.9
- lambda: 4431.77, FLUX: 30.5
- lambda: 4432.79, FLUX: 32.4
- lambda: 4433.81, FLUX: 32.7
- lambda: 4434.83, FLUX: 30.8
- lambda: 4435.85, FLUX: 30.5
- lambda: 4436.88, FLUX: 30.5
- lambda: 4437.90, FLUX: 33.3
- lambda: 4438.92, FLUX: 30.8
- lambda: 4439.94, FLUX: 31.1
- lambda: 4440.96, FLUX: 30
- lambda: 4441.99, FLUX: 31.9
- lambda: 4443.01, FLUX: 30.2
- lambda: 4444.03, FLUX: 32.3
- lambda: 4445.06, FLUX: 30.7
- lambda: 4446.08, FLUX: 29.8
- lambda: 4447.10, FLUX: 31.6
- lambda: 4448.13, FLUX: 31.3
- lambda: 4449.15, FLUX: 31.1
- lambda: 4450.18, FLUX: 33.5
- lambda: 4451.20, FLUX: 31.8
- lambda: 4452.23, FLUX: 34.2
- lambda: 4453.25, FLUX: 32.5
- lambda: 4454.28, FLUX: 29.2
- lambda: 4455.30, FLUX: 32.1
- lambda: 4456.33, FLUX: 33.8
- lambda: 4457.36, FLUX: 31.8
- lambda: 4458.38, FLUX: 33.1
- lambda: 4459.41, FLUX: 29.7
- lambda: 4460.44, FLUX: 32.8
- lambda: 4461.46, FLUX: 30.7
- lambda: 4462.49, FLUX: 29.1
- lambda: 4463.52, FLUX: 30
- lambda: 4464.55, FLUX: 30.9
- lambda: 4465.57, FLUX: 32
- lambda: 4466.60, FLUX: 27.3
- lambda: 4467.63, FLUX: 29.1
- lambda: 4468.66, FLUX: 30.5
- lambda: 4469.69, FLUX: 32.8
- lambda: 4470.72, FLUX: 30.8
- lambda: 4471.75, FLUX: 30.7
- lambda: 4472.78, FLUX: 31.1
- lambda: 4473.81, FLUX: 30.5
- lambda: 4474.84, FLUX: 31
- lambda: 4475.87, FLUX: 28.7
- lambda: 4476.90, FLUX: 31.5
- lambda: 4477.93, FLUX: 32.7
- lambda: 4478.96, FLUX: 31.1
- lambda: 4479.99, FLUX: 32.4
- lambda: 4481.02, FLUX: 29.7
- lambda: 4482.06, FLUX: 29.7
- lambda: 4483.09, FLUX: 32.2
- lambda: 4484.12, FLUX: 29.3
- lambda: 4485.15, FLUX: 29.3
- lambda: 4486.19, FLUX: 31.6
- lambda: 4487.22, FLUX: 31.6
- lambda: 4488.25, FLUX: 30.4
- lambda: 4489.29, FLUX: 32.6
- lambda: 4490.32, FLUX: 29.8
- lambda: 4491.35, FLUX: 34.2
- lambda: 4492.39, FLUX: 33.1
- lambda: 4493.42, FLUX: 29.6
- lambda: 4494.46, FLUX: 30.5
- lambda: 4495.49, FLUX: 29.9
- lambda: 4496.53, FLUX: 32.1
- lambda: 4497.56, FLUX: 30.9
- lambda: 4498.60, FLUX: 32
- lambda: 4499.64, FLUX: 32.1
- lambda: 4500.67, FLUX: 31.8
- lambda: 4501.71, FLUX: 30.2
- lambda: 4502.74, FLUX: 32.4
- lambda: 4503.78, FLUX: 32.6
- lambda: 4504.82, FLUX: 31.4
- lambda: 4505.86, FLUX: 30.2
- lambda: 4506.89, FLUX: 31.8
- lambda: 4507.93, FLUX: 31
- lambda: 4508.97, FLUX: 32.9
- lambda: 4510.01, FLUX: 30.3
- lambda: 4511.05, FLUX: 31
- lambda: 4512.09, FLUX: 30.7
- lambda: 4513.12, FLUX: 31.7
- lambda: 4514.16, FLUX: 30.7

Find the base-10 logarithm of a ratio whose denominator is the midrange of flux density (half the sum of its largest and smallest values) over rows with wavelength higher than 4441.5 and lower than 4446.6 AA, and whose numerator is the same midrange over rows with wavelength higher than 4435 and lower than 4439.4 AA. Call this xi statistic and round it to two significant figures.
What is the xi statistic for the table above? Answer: 0.012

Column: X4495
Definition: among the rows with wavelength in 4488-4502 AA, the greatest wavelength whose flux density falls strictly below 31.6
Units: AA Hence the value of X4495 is 4501.71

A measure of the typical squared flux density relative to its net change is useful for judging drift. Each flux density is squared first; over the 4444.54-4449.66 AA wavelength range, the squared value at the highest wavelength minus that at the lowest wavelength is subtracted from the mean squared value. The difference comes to 930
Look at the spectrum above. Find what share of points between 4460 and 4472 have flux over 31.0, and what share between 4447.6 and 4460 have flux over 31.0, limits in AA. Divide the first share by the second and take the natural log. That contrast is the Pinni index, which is -1.2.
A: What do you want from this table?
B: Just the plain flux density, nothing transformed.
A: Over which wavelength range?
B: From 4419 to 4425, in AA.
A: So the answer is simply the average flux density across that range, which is 31.4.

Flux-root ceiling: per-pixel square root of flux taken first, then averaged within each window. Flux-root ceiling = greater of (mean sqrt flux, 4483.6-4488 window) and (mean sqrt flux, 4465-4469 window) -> 5.52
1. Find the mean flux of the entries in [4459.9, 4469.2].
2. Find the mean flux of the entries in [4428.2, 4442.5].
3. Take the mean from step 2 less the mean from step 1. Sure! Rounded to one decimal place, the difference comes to 1.1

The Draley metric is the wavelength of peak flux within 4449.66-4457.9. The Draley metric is 4452.23 AA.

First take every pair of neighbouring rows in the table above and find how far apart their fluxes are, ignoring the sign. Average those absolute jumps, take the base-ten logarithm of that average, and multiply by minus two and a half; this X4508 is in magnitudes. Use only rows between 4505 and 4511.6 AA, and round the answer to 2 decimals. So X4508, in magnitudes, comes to -0.45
